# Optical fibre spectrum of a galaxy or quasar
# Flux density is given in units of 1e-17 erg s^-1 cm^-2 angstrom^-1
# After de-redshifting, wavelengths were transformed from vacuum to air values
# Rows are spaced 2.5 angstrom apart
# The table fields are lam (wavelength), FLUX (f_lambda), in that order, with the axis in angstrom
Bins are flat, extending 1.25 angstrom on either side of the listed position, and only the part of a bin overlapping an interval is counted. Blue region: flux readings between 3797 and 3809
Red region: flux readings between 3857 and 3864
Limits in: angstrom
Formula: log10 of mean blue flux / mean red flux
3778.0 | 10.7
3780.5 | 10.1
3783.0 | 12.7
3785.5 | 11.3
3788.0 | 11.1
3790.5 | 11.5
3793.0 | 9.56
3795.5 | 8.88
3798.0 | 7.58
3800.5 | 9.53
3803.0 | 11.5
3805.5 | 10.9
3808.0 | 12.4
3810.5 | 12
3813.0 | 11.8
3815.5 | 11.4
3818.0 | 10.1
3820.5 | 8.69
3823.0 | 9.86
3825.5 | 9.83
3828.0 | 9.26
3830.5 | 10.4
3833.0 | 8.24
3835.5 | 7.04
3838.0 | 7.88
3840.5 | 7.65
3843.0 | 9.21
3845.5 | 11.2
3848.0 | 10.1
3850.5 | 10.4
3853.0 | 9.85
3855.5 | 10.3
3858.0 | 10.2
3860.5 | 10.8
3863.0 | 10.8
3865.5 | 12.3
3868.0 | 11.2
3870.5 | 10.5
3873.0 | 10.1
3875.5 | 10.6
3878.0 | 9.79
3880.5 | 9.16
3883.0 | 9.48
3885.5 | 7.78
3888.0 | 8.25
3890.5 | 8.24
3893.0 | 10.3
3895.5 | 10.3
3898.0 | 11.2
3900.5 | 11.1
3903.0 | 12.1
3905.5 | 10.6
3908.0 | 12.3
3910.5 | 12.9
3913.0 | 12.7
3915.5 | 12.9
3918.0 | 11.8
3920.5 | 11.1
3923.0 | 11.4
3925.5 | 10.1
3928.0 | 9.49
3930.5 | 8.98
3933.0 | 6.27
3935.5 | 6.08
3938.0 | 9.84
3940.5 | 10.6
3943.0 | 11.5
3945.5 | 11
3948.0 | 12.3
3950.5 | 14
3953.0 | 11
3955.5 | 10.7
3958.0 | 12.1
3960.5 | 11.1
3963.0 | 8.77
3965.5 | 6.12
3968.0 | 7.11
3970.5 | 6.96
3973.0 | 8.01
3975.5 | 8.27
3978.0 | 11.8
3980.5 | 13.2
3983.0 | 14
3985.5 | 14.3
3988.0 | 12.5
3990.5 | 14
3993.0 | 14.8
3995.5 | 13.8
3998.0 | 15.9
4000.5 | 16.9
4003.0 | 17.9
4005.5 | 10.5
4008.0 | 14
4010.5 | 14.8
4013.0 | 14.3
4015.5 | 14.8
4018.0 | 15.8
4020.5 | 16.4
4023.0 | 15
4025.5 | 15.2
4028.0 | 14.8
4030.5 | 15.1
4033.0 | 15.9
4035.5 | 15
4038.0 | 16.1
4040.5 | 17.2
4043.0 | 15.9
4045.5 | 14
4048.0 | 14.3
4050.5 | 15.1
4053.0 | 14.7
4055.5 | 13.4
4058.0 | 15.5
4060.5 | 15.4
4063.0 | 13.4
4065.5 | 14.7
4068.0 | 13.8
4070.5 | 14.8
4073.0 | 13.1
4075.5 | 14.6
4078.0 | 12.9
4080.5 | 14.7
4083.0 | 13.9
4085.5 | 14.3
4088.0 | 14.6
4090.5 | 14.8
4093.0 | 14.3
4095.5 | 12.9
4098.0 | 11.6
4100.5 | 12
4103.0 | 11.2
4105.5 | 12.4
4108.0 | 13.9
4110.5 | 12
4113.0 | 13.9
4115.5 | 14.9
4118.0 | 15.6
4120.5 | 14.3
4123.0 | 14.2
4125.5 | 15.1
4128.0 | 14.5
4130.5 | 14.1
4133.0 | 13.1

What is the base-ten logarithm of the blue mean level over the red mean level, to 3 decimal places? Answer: -0.009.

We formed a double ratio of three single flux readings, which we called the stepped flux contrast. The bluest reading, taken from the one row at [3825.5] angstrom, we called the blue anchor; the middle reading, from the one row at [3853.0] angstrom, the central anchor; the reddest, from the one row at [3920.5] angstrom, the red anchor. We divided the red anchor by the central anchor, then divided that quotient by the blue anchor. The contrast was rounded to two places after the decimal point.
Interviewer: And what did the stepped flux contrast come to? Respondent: 0.11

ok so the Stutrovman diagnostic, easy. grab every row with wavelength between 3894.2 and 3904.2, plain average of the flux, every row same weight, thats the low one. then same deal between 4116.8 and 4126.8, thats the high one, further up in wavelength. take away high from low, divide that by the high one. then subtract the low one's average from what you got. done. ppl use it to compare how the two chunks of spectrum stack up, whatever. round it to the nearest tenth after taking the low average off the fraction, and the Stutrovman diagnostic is -11.4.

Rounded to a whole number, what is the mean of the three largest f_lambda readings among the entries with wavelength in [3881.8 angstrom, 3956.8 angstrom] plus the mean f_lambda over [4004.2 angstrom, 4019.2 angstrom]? 27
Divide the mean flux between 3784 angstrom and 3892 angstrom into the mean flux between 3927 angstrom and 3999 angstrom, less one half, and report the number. 0.59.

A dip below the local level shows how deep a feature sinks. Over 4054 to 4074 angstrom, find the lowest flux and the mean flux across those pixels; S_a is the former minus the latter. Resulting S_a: -1.2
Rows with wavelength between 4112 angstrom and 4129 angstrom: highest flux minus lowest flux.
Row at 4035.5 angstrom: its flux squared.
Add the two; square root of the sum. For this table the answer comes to 15.1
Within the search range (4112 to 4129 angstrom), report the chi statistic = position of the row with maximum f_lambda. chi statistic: 4118.0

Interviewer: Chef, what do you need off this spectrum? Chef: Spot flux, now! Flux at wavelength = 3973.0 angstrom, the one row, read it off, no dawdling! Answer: 8.01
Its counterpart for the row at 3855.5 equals 10.3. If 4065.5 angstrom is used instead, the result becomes 14.7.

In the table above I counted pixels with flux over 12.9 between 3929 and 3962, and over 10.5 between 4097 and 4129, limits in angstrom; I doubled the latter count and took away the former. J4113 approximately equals 25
